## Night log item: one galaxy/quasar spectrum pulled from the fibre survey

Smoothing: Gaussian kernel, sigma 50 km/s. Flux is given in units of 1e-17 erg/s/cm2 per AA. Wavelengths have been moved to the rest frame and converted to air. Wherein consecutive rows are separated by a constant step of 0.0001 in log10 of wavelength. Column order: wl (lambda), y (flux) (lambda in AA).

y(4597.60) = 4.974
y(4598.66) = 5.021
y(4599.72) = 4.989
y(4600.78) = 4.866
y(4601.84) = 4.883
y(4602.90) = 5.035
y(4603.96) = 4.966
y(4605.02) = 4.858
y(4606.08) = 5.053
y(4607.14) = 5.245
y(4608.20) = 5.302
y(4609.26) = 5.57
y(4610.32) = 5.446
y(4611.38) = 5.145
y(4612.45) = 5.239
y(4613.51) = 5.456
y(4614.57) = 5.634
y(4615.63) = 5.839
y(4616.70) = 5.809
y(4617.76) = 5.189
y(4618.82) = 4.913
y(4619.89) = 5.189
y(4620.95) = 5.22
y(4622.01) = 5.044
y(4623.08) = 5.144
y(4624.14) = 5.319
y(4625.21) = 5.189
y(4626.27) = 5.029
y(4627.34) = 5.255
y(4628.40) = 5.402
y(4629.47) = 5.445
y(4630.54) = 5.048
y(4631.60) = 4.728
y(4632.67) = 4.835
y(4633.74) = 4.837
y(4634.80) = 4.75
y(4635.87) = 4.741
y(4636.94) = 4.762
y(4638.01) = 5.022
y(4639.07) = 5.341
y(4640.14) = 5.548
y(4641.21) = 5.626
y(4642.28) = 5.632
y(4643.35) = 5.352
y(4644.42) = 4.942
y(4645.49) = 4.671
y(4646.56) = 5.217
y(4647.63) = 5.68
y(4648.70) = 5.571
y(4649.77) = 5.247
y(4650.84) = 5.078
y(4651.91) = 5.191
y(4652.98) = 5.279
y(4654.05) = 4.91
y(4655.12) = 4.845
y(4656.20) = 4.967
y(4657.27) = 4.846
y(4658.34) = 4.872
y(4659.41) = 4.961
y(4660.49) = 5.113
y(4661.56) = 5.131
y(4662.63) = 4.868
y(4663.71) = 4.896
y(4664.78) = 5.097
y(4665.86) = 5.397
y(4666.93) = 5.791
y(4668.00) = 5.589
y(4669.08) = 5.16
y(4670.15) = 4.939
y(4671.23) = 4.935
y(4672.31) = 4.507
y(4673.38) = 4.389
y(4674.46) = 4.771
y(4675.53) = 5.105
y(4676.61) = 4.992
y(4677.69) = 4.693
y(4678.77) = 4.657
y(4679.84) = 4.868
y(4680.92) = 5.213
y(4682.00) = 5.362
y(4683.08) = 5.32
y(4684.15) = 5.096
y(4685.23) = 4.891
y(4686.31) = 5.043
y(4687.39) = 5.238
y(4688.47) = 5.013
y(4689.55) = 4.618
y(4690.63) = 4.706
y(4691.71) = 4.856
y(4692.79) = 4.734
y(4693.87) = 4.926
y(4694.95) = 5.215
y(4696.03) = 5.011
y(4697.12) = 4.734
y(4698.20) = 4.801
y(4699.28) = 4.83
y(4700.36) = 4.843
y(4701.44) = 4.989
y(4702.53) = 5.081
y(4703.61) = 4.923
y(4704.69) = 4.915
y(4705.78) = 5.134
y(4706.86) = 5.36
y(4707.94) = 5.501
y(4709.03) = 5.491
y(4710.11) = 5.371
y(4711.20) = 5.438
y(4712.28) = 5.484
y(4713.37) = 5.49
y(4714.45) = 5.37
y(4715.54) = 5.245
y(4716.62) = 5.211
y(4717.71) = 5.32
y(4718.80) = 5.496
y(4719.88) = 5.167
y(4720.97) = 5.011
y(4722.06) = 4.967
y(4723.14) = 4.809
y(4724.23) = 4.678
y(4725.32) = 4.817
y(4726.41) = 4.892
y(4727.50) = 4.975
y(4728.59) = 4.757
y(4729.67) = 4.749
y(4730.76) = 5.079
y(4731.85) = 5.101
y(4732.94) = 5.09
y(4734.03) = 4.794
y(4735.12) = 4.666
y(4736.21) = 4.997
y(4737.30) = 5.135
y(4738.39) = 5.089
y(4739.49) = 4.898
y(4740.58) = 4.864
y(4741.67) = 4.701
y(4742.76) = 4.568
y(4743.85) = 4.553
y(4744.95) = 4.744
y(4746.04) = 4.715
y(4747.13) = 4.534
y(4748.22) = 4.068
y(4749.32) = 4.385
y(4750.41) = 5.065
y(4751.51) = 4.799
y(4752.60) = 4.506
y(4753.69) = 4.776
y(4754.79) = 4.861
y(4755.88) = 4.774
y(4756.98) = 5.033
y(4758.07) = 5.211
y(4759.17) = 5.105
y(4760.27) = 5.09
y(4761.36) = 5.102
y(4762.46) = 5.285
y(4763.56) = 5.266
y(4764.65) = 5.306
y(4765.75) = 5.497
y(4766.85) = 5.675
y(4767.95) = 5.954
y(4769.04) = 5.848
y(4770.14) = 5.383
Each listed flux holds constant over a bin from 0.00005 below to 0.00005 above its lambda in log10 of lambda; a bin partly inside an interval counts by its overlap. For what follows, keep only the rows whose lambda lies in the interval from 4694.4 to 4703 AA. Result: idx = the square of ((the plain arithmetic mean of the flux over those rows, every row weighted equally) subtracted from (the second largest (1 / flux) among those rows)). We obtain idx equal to 22.4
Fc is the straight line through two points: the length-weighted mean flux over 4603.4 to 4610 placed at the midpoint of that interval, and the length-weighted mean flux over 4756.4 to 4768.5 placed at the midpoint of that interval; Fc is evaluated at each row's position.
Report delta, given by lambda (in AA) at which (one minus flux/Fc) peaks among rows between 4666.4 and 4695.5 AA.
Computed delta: 4673.38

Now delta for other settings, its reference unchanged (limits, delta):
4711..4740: 4735.12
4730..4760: 4748.22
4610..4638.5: 4631.60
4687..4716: 4689.55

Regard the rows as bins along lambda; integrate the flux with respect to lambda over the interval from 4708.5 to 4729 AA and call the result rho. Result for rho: 106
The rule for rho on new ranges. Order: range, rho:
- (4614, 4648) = 177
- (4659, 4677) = 91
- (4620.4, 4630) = 50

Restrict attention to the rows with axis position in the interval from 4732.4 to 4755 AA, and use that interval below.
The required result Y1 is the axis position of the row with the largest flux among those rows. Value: 4737.30 AA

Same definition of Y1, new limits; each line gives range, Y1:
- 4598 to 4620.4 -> 4615.63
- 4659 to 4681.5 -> 4666.93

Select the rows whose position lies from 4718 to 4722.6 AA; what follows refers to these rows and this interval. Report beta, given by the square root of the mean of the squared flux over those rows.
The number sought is 5.2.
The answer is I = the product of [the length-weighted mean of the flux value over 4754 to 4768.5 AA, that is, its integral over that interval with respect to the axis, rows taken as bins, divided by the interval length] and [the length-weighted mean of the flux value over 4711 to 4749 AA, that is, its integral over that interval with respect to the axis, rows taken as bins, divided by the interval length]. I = 25.9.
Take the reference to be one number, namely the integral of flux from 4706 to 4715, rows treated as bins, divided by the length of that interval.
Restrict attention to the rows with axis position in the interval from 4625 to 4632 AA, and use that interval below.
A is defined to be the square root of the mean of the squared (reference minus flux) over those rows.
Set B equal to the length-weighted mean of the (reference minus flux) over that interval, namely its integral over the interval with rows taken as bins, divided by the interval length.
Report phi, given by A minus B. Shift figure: 0.09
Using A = 0.36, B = 0.27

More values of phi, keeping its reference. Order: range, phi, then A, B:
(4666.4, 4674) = 0.23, 0.61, 0.39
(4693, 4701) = 0.01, 0.54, 0.53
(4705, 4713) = 0.08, 0.12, 0.04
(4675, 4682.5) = 0.06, 0.51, 0.45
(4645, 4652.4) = 0.17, 0.36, 0.19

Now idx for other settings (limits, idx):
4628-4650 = 24.5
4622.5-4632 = 24.7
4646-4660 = 24.2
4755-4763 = 23.9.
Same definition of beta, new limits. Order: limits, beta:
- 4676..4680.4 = 4.8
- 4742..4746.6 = 4.6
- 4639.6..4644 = 5.5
